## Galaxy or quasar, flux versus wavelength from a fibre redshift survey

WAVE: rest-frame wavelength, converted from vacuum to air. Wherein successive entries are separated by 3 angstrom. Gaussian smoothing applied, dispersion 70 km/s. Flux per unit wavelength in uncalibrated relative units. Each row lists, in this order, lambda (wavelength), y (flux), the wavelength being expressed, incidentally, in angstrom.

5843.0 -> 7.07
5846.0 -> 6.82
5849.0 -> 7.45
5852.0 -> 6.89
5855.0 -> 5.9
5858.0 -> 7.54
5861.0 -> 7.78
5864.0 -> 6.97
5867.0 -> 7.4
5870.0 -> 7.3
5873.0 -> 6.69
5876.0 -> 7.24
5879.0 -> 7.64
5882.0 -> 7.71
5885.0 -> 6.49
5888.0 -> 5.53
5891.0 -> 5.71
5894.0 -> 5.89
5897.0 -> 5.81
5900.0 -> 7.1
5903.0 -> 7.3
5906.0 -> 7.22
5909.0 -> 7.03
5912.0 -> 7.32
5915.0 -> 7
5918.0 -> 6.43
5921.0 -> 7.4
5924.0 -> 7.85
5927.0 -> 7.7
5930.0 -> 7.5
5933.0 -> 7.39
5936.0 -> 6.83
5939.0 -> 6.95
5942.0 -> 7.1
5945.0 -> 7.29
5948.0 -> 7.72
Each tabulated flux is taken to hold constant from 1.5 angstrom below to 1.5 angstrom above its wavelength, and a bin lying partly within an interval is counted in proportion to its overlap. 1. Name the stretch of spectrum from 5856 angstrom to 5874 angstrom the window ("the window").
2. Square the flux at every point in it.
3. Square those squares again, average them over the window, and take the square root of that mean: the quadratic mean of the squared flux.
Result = 53.4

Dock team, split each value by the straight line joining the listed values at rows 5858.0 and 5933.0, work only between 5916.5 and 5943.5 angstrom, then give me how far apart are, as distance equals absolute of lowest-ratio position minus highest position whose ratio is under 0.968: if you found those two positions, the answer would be 24 angstrom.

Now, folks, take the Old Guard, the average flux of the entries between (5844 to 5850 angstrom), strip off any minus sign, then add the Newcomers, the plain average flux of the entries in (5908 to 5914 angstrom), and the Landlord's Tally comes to 14.3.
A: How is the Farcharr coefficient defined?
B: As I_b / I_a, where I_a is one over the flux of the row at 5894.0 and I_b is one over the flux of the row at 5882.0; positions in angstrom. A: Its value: 0.76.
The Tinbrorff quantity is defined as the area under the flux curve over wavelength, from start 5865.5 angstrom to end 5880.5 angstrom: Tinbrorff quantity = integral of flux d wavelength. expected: 109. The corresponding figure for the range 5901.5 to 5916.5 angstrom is 108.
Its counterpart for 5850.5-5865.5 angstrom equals 105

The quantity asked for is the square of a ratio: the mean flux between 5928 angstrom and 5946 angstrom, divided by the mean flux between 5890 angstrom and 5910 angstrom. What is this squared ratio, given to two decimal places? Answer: 1.19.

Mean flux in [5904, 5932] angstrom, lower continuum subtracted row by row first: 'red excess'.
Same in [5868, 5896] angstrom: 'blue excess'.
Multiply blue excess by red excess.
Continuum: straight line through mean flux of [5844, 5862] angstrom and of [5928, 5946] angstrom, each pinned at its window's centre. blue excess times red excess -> -0.05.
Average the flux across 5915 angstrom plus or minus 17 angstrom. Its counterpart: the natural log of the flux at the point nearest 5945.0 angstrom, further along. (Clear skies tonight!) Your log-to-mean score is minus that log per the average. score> -0.274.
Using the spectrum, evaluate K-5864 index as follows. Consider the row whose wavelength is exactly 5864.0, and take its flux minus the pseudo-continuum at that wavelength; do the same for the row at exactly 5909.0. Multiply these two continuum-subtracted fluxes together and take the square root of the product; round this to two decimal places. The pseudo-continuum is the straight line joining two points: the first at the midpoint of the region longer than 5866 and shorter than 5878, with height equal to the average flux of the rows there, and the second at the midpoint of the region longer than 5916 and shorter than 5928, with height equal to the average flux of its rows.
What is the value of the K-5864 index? 0.21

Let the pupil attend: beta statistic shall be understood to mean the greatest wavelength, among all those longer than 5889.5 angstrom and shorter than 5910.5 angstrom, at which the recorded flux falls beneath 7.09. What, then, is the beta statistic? 5909.0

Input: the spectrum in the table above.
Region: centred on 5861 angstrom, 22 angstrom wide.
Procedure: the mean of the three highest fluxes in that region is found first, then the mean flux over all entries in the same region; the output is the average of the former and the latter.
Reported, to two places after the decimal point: 7.34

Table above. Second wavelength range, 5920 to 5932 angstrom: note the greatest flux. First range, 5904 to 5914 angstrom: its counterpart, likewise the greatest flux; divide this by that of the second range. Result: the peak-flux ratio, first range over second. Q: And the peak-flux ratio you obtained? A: 0.932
